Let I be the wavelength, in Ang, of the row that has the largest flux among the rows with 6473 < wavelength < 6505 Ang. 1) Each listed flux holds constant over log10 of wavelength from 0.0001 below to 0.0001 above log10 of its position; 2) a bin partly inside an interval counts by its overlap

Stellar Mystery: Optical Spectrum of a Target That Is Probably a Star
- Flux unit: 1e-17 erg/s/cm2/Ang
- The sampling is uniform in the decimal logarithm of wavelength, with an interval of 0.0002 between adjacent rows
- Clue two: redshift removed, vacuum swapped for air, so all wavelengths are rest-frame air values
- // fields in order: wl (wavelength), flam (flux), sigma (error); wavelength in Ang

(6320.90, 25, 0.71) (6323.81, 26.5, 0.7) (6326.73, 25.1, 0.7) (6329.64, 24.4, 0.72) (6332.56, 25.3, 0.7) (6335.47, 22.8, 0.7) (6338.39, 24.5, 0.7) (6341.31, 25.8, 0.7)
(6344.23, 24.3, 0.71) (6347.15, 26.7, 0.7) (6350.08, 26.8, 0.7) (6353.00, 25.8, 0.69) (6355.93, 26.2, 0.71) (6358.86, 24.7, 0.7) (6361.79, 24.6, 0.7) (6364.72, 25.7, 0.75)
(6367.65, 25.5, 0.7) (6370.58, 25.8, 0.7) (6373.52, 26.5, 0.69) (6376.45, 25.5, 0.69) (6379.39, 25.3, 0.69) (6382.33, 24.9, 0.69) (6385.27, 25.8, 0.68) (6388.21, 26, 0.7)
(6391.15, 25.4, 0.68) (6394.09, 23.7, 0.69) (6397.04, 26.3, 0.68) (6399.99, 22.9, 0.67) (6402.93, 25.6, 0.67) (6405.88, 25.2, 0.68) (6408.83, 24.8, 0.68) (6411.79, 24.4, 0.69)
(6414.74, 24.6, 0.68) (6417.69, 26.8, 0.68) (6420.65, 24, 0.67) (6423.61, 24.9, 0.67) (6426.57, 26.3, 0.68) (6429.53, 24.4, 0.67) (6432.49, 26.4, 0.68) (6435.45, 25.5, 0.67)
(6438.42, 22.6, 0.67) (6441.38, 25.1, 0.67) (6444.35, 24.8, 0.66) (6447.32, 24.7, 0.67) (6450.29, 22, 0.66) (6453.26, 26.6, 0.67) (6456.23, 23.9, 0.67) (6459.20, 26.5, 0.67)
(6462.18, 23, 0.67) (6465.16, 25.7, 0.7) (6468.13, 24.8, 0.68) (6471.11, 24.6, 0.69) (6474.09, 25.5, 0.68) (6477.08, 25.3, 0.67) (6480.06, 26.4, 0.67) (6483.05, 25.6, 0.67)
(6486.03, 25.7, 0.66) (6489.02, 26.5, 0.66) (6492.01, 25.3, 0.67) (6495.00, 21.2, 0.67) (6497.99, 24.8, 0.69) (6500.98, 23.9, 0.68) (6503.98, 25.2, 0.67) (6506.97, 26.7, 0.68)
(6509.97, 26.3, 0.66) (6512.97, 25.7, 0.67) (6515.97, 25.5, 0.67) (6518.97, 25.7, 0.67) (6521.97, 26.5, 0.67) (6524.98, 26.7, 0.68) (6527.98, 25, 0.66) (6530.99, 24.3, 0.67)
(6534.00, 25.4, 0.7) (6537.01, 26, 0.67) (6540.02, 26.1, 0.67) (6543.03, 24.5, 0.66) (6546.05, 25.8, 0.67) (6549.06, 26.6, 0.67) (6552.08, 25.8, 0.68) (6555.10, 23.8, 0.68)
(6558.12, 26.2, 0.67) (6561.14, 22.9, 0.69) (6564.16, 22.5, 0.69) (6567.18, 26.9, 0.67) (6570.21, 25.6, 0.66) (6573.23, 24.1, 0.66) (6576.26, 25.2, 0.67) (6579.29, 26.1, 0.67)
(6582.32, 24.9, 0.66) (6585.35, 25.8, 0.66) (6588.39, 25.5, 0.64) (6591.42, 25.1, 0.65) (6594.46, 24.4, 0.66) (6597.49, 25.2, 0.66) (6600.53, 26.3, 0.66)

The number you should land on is 6489.02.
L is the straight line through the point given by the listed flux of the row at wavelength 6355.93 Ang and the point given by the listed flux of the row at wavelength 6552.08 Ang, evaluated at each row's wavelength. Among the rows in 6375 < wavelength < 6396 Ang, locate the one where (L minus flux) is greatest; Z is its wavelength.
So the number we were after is 6394.09 Ang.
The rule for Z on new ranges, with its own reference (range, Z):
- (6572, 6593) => 6573.23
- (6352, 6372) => 6361.79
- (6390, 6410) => 6399.99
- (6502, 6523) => 6503.98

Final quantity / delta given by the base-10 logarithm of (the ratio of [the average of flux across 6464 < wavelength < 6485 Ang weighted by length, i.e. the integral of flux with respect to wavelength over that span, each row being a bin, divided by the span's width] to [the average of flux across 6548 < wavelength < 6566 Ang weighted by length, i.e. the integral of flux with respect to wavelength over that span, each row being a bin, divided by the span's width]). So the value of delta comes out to 0.014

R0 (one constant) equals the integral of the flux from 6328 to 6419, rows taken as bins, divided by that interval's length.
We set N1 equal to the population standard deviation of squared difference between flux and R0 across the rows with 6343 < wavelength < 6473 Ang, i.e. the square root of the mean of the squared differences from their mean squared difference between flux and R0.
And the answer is 2.0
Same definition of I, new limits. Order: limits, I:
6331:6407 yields 6350.08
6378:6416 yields 6397.04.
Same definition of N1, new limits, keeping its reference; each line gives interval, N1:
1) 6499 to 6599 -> 1.6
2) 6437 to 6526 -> 3.5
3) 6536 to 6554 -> 0.5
